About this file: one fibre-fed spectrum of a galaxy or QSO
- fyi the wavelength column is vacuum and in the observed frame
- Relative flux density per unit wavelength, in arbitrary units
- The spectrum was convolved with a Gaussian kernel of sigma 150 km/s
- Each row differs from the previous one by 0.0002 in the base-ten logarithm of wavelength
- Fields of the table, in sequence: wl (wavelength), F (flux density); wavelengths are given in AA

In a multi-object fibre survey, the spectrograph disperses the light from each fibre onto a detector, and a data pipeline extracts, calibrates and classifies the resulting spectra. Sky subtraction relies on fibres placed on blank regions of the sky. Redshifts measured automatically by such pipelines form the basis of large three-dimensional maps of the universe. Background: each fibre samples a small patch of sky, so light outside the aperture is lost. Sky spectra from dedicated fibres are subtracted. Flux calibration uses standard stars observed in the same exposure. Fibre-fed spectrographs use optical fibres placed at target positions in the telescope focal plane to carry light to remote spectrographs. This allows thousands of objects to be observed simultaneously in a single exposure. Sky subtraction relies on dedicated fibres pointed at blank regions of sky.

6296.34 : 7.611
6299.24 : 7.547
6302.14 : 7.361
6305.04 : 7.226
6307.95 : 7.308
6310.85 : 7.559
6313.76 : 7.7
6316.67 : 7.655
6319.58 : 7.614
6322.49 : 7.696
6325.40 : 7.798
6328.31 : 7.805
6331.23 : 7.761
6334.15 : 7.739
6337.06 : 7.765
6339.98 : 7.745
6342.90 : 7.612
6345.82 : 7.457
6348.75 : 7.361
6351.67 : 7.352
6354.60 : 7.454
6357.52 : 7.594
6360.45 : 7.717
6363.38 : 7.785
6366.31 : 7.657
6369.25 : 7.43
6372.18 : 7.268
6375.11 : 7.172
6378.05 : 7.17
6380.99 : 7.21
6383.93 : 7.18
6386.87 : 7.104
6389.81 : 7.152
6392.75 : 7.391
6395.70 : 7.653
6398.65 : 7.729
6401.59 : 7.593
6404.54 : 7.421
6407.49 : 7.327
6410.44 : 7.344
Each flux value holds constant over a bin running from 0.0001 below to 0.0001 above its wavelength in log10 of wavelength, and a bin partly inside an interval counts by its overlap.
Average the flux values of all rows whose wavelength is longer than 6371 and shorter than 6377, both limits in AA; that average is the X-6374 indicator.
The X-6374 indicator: 7.2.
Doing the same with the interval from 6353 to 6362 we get 7.6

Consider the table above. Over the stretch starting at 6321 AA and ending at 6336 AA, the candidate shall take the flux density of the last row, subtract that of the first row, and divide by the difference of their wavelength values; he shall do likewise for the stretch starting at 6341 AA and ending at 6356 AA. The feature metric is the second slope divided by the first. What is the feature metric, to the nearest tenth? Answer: -3.7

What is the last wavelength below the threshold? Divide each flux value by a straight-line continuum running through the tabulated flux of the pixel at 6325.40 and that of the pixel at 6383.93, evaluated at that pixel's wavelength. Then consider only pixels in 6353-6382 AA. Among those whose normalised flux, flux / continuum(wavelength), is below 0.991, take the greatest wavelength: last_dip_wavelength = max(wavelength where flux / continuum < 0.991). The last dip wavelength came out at 6378.05 AA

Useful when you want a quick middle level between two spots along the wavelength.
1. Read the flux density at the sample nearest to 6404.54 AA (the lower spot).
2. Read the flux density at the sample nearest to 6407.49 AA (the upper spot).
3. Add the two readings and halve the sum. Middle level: 7.37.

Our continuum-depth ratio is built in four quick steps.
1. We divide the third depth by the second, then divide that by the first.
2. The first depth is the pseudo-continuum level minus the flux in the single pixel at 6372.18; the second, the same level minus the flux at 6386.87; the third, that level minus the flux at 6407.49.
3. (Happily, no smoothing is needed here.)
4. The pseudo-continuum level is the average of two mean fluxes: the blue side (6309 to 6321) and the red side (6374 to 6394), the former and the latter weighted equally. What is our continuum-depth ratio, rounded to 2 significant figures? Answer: 1.9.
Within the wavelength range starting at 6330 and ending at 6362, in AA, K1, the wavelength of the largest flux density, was 6337.06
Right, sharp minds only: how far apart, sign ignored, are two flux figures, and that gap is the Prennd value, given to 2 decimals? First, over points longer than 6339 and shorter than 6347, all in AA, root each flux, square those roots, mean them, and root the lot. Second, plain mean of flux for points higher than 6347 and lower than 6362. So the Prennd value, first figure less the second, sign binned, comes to 4.74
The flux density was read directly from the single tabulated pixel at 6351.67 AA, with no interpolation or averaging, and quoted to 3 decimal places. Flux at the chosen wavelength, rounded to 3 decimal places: 7.352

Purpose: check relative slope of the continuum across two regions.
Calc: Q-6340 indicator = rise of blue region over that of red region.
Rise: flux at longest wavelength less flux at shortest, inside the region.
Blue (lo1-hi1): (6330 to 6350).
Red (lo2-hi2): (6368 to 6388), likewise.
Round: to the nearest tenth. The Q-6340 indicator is 1.2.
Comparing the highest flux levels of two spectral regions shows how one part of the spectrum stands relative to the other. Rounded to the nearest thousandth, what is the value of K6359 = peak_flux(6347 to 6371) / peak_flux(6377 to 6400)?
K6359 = 1.007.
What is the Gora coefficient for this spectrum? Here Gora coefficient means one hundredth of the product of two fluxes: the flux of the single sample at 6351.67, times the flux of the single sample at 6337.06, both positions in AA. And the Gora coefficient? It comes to 0.57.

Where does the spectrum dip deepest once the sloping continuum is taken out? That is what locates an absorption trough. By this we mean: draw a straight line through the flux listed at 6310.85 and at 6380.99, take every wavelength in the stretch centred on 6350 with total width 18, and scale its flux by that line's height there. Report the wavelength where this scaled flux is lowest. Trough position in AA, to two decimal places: 6348.75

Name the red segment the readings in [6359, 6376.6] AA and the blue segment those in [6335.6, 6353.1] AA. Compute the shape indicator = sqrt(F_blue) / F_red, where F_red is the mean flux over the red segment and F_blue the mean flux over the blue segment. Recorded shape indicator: 0.366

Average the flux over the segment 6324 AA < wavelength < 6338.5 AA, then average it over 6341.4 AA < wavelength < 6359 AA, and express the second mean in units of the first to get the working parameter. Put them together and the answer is 0.961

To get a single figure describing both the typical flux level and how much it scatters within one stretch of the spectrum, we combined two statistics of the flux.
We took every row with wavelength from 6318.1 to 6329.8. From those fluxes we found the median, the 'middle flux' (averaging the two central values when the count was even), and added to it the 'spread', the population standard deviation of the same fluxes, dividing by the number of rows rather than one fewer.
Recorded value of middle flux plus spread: 7.83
